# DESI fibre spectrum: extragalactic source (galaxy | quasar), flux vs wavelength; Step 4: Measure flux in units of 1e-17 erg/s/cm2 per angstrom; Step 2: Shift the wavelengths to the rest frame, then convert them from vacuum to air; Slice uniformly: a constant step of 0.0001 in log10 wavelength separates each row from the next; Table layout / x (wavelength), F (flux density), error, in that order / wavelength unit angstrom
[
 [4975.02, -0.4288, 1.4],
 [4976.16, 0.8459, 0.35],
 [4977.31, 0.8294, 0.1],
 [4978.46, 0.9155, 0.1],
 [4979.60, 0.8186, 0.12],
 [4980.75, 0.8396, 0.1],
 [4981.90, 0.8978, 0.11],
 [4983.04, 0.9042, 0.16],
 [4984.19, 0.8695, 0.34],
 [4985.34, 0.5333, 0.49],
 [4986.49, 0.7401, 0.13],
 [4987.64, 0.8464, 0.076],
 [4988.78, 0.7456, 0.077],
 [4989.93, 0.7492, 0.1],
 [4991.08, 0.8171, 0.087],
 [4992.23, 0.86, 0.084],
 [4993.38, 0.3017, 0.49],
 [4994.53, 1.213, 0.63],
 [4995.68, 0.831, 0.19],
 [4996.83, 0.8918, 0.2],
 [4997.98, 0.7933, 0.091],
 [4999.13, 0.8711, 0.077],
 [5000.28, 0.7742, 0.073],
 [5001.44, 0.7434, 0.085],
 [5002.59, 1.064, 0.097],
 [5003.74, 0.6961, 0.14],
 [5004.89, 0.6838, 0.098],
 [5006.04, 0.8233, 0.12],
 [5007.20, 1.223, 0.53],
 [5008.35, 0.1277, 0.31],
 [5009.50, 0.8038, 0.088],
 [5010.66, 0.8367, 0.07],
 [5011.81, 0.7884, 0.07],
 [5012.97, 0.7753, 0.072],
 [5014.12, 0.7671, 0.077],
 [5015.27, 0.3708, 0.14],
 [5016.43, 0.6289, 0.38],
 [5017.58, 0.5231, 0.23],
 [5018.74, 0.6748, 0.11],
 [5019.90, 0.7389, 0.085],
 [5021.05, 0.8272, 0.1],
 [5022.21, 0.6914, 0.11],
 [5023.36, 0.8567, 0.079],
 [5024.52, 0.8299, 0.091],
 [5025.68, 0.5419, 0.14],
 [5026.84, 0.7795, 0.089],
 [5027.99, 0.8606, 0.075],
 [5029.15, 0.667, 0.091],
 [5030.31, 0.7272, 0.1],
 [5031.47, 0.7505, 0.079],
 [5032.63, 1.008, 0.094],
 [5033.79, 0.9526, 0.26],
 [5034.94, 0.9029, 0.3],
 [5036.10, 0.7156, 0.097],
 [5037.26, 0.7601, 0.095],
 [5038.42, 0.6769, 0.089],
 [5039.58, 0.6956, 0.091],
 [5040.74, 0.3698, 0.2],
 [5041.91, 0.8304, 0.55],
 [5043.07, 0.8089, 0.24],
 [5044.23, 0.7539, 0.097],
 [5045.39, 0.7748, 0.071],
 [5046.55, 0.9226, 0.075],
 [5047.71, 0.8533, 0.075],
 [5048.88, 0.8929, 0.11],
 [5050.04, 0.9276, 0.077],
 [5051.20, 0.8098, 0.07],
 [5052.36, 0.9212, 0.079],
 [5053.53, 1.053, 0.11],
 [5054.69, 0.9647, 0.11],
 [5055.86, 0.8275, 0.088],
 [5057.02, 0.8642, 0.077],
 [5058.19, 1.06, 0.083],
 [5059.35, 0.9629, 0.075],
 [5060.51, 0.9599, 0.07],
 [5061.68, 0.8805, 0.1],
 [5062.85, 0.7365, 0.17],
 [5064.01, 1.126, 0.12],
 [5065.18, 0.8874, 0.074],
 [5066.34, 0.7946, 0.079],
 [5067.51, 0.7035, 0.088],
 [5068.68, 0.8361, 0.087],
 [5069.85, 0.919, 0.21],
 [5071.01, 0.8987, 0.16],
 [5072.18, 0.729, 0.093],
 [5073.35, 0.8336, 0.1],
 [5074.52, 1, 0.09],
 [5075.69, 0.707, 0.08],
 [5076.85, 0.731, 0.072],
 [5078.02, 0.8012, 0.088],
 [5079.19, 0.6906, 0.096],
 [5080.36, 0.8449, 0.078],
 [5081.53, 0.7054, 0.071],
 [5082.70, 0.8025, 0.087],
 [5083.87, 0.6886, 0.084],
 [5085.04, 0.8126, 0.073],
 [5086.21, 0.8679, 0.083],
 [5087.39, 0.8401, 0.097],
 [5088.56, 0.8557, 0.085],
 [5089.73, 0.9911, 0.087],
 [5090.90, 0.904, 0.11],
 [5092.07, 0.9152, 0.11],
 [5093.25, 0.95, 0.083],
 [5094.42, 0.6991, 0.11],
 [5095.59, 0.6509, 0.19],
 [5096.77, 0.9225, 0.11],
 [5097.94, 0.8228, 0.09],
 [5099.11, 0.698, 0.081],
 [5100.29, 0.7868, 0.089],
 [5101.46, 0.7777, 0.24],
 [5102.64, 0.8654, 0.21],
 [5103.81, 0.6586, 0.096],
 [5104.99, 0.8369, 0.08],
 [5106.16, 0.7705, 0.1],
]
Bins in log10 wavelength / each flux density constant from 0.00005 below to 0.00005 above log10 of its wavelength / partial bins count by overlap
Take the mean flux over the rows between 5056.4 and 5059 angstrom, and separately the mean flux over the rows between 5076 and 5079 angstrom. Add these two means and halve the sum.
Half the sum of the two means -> 0.86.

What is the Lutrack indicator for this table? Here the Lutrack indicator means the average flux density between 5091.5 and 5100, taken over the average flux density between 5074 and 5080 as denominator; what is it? 1.03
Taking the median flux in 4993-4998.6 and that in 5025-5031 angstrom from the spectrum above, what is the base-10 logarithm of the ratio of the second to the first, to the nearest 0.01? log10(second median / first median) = -0.06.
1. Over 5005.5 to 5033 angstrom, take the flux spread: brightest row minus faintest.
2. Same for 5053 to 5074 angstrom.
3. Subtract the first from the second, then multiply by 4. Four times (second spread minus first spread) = -2.7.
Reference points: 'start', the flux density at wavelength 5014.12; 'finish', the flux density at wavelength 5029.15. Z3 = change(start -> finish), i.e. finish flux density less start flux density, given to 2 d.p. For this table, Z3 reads -0.10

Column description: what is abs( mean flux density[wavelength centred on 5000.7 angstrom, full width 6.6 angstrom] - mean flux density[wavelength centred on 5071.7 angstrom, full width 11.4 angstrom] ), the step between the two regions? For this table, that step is 0.01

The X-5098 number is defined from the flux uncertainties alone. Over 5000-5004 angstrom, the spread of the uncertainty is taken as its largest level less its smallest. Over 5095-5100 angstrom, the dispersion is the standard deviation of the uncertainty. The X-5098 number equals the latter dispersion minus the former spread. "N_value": -0.02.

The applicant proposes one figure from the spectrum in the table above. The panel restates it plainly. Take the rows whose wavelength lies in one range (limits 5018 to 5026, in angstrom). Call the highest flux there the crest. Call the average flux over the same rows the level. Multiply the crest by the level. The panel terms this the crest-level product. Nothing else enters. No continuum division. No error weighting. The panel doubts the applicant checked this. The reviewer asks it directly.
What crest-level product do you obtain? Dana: 0.63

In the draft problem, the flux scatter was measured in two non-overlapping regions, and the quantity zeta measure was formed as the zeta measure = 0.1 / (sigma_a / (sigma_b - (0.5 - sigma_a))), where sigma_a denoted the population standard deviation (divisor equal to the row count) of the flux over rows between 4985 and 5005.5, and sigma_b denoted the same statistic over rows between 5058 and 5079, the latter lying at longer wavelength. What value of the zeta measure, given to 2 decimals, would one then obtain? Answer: -0.11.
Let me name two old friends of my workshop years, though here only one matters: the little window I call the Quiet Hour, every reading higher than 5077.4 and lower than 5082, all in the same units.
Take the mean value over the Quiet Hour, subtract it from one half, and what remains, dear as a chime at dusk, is -0.26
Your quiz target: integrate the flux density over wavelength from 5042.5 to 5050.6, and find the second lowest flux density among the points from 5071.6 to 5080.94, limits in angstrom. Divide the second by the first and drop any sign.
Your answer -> 0.10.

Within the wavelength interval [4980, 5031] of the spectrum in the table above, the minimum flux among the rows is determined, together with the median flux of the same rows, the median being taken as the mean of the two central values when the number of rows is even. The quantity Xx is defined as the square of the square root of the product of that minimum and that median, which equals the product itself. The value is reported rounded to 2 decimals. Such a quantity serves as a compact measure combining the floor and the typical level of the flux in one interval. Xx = 0.10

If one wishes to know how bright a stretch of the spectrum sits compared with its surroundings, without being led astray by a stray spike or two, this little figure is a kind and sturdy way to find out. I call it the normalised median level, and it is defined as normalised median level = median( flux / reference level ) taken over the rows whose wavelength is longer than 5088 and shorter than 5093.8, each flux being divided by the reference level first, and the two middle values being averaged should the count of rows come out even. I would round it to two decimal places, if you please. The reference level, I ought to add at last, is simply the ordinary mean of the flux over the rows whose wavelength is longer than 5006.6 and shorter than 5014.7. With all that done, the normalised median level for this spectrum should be 1.20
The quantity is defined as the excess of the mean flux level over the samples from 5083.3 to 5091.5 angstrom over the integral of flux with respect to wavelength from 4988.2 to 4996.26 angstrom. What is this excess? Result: -5.5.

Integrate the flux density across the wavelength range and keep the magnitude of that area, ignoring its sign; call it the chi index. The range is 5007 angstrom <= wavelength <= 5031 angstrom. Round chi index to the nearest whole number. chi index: 17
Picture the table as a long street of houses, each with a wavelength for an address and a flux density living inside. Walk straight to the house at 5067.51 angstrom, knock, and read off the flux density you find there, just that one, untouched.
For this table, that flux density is 0.7035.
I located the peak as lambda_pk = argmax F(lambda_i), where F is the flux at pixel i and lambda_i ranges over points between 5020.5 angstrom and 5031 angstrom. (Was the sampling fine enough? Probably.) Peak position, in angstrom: 5027.99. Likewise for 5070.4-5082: 5074.52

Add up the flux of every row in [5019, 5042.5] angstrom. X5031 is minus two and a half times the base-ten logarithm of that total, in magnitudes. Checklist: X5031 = -2.95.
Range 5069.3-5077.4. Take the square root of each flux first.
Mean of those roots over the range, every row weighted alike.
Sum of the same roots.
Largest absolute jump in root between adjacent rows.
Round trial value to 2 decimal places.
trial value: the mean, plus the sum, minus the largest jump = 7.12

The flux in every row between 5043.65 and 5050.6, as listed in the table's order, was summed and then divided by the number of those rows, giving 0.854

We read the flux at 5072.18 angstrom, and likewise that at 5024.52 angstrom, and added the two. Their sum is 1.56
